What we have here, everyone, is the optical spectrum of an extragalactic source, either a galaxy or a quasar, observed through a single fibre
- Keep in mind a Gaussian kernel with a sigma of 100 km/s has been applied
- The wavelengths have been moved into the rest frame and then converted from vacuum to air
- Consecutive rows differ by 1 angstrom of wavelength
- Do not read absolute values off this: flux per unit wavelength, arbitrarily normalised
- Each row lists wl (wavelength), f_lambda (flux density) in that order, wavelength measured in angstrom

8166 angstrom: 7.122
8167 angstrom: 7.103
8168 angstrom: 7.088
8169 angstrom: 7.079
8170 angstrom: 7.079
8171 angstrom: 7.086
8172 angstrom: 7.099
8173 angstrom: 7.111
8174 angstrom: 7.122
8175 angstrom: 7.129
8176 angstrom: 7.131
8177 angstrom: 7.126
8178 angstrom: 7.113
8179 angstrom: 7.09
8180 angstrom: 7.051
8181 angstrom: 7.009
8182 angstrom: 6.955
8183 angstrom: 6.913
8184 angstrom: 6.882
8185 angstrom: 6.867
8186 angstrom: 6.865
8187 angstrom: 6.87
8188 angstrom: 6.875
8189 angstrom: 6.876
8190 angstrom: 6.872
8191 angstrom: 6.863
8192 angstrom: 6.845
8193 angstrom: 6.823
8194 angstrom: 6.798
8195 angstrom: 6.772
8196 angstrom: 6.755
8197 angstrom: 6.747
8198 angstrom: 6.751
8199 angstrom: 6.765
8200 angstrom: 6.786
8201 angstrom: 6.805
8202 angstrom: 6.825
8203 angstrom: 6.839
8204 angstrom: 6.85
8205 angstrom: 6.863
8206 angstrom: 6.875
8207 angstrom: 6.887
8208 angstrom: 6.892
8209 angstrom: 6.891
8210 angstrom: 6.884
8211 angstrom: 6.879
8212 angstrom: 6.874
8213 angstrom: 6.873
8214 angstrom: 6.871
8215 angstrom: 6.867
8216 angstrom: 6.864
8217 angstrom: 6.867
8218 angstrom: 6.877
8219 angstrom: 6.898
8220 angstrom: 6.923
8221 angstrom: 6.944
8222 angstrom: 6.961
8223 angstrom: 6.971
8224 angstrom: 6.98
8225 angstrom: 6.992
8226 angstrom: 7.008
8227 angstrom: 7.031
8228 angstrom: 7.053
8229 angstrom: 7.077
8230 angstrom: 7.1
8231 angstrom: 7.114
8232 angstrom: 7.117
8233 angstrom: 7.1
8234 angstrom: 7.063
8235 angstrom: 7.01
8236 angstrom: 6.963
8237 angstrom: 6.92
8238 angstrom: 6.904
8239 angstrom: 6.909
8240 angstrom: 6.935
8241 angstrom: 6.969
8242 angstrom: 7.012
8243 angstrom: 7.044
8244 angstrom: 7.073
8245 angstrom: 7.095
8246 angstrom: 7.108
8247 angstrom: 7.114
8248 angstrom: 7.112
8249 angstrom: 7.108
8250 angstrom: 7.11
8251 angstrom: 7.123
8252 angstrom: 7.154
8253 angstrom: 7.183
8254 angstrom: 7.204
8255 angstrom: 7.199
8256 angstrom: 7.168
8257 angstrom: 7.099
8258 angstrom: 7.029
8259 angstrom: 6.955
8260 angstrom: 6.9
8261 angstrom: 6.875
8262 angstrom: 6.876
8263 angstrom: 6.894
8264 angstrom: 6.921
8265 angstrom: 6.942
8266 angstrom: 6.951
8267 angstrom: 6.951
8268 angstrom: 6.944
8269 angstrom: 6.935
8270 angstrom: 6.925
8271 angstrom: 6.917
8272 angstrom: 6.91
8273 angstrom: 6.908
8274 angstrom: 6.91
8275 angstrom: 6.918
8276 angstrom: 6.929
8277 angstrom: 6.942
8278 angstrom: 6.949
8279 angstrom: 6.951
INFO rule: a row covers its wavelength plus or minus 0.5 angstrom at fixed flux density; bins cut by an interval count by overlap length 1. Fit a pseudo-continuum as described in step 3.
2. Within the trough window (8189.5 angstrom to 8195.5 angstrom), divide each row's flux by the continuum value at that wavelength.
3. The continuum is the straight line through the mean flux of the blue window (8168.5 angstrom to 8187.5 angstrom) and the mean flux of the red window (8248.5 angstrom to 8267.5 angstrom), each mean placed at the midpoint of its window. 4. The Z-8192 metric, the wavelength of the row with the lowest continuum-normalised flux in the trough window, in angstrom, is 8195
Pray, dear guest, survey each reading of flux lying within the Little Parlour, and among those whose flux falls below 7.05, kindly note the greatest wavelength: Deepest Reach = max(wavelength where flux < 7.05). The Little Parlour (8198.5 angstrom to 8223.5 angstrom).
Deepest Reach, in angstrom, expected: 8223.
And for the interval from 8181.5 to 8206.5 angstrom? 8206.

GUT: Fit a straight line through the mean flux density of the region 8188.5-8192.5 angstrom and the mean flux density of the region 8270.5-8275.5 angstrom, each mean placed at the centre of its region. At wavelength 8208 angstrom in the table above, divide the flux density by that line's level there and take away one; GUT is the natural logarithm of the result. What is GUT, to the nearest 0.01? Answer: -5.96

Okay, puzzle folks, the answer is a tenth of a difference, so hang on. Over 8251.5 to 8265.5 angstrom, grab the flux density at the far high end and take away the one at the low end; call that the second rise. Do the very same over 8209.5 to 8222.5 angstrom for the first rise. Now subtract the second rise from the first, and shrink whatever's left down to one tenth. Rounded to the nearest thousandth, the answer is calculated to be 0.029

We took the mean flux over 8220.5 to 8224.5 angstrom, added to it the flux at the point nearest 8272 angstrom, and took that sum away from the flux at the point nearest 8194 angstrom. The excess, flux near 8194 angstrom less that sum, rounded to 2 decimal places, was -7.08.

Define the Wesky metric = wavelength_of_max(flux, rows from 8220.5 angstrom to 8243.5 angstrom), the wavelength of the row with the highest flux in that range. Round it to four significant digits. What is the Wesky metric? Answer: 8232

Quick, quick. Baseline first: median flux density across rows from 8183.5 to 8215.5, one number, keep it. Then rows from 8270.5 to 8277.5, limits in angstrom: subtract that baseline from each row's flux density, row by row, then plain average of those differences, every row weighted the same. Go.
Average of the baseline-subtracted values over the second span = 0.05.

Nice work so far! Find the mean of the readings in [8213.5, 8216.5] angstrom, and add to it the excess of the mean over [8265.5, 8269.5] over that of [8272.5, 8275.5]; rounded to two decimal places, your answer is 6.90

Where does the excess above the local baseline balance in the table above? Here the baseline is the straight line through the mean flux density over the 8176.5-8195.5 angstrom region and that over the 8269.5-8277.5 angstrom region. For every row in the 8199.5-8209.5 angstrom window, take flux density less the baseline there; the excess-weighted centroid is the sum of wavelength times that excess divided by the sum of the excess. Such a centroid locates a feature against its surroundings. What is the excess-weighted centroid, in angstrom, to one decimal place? 8203.0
